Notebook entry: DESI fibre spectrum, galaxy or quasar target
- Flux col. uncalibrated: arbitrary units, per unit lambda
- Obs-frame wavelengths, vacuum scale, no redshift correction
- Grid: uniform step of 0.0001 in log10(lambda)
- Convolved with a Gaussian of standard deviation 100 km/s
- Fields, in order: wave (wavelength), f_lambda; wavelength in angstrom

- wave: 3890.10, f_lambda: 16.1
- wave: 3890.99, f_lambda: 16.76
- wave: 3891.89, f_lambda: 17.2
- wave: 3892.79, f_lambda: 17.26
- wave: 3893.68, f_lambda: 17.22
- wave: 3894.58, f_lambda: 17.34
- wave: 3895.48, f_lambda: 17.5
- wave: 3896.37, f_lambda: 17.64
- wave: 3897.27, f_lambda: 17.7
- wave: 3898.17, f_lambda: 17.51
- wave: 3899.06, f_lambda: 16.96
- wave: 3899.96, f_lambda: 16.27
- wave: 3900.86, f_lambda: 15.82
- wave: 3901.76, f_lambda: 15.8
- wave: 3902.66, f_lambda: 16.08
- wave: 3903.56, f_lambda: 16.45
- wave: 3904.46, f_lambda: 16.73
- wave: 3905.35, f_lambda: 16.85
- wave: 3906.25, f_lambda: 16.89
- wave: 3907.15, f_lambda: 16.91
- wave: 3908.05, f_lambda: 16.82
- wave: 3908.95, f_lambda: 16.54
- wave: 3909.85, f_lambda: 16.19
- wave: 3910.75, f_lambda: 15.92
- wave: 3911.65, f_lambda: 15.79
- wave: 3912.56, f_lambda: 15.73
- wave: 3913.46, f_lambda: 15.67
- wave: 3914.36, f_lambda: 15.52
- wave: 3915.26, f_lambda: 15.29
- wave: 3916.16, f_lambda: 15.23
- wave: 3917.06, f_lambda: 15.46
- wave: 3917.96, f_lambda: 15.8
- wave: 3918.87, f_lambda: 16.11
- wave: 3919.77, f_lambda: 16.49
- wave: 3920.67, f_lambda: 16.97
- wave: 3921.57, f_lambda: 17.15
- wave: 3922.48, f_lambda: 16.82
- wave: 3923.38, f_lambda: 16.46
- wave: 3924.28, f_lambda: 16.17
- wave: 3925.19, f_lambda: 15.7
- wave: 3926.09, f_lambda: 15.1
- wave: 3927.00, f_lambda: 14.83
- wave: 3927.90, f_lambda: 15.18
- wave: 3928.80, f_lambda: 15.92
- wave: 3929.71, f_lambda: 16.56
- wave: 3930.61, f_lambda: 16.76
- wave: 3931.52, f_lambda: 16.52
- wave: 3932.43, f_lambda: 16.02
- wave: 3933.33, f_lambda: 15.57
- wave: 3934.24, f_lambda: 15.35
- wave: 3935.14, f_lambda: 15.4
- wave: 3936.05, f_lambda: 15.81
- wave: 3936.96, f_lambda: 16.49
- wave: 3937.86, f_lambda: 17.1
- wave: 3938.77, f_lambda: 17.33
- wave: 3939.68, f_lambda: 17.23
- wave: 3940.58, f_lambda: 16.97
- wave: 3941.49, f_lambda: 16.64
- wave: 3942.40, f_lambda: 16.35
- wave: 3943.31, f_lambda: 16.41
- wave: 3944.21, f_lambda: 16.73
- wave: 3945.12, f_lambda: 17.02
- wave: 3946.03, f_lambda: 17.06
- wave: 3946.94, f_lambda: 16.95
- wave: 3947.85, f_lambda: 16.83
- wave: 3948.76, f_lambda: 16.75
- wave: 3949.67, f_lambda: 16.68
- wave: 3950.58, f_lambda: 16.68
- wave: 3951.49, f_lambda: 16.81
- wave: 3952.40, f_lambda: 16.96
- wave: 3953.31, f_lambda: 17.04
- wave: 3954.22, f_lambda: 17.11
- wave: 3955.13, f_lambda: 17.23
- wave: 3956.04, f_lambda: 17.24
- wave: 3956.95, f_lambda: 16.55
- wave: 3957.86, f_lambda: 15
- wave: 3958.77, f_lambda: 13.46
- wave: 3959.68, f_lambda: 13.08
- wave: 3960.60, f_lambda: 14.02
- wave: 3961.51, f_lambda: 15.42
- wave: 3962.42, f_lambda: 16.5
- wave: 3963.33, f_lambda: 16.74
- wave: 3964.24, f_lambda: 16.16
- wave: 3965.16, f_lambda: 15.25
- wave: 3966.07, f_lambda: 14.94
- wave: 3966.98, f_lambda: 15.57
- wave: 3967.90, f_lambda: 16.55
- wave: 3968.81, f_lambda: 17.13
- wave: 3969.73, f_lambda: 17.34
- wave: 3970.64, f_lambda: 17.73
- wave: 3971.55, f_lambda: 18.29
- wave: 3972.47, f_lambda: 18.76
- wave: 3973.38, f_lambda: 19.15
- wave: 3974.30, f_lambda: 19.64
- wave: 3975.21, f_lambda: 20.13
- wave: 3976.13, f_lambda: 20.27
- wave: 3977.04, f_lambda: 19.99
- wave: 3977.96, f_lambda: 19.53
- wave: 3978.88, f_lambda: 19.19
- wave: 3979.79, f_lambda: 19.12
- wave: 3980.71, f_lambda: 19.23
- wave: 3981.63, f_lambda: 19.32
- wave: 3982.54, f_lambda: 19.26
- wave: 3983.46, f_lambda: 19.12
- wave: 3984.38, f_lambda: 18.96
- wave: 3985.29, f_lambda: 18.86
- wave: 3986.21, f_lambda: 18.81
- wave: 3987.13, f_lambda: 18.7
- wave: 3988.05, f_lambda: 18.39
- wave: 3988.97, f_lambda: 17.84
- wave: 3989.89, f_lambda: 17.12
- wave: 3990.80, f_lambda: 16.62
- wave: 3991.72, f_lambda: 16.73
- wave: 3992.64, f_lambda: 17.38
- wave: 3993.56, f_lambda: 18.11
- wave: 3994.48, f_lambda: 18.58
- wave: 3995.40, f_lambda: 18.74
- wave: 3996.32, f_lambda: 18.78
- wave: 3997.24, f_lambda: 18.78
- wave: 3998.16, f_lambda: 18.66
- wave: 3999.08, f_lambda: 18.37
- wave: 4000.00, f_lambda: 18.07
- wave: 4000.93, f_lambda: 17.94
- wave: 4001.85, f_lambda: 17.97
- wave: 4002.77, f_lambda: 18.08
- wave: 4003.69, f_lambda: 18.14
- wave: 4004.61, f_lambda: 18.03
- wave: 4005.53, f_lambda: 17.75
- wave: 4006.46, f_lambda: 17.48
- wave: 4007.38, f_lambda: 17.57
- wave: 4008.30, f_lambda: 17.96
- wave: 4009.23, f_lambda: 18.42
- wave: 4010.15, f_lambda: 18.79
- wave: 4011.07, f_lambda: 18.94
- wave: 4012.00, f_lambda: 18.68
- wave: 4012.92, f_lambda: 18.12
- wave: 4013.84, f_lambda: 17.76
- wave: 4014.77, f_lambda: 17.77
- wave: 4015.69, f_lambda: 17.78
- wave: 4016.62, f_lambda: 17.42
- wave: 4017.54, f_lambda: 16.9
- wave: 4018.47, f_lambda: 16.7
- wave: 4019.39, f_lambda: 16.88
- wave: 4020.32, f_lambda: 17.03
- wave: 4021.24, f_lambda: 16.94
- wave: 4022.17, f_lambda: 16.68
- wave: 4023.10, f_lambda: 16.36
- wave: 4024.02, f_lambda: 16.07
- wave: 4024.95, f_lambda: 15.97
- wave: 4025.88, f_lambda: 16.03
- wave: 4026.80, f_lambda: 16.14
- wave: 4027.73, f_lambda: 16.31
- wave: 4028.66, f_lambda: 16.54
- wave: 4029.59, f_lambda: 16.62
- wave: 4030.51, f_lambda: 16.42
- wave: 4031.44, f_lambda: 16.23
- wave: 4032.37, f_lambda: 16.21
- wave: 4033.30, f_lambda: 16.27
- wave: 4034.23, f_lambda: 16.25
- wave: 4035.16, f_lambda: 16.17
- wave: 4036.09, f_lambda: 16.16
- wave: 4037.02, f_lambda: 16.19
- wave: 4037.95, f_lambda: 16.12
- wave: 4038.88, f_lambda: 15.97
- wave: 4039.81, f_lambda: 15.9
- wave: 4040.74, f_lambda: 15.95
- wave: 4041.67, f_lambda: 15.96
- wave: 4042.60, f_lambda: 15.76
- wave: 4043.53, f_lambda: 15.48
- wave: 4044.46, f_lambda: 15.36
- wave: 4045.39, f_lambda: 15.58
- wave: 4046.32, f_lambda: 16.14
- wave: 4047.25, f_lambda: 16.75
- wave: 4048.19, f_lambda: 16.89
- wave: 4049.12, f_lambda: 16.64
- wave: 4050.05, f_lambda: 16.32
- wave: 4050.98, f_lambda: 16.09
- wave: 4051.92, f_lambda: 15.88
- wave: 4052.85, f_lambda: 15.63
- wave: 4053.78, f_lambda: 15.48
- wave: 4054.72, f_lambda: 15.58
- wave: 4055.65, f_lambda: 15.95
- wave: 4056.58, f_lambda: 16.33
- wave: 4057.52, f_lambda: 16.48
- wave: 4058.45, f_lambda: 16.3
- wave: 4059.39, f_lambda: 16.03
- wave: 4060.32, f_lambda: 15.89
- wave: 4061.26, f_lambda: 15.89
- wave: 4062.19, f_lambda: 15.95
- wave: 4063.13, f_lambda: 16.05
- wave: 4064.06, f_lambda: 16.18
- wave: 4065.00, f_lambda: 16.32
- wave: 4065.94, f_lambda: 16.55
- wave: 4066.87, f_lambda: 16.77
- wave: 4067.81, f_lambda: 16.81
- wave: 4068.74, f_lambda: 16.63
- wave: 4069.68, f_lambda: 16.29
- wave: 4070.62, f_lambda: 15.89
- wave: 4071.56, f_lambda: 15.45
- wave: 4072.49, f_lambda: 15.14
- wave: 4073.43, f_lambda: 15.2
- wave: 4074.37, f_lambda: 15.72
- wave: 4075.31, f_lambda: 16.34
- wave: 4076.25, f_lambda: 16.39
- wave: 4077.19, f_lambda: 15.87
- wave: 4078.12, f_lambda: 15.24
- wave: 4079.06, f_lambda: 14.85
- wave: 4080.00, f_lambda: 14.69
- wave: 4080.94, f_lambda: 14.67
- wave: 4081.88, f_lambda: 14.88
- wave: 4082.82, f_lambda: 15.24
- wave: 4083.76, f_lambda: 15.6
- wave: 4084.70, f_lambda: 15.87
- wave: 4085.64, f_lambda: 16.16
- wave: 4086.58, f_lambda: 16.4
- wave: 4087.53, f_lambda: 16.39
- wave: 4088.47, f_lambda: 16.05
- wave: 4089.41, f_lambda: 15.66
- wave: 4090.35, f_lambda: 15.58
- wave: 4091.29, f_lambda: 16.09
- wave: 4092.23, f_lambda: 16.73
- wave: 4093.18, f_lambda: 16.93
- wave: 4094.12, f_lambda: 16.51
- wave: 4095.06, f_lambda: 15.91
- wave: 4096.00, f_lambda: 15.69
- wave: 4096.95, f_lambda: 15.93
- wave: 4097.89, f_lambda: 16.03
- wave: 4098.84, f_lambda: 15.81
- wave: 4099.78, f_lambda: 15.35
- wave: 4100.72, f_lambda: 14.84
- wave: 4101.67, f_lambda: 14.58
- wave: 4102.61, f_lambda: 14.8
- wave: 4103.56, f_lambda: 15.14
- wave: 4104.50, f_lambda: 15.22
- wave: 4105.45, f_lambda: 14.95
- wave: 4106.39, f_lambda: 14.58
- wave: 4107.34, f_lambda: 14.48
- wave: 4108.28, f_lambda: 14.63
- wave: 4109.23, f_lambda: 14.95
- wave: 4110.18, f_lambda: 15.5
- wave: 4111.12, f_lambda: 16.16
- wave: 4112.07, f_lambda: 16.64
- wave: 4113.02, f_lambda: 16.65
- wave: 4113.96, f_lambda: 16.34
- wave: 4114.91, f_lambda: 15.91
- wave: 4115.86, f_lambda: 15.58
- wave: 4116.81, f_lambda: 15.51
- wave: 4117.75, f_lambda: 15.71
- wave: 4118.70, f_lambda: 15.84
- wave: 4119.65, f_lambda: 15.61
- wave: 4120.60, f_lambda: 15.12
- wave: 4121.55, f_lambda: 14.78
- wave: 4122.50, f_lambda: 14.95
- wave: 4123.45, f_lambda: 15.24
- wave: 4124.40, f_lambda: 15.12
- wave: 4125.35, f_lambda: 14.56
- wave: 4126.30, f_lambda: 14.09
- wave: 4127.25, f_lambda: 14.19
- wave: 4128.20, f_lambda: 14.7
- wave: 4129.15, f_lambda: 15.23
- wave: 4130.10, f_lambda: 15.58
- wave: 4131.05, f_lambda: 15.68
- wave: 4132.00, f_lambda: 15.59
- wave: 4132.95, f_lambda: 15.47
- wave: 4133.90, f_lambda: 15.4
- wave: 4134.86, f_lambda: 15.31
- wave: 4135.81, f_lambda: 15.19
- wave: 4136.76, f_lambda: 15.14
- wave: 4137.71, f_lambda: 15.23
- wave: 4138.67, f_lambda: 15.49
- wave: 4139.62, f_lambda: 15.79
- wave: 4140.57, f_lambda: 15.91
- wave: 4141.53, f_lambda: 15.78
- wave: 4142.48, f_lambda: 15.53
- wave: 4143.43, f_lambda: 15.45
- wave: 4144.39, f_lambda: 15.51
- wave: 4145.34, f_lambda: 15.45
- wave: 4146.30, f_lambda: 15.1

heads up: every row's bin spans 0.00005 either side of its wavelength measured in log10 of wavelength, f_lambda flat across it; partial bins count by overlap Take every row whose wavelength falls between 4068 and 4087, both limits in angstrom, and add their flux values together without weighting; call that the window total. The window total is 313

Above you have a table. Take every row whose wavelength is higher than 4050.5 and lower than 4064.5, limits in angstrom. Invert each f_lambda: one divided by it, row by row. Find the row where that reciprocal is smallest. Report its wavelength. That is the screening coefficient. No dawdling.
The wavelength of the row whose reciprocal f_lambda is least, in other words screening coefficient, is 4057.52 angstrom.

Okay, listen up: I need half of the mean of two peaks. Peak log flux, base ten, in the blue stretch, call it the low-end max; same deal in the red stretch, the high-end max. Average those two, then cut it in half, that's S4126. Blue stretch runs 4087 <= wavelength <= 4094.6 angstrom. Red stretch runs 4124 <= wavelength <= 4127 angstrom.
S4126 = 0.602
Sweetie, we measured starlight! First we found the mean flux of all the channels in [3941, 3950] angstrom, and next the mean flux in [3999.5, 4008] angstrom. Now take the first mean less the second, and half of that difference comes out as -0.6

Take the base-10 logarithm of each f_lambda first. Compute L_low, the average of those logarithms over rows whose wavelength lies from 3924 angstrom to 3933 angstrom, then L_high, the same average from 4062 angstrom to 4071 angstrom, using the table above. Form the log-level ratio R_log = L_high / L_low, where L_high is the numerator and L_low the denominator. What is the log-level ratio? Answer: 1.01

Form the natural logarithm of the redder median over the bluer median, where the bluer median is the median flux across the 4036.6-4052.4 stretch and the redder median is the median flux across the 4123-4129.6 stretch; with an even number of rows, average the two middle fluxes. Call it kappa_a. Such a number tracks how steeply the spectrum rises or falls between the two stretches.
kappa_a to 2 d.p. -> -0.08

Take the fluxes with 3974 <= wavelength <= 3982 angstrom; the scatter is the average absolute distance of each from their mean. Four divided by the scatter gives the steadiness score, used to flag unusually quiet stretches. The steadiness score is 11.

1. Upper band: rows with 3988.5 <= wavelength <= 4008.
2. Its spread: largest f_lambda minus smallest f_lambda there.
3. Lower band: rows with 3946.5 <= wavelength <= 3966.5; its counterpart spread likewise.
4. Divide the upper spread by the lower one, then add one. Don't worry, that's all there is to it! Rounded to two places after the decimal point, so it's 1.52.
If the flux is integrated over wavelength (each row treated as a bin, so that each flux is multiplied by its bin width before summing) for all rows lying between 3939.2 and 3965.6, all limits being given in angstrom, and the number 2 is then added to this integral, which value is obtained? 432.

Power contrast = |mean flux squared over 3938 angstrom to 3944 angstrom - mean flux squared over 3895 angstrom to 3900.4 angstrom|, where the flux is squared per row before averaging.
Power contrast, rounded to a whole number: 15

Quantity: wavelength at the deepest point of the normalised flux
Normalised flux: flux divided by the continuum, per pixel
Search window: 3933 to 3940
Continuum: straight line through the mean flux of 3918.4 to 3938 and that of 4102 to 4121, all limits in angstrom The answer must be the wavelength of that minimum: 3934.24 angstrom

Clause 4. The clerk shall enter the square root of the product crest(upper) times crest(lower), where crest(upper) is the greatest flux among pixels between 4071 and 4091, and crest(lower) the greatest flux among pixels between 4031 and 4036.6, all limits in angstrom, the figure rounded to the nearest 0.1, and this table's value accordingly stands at 16.3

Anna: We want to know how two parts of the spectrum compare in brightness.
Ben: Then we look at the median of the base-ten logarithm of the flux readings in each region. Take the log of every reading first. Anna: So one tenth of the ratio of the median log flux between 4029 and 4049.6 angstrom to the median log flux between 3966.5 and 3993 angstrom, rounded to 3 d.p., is 0.095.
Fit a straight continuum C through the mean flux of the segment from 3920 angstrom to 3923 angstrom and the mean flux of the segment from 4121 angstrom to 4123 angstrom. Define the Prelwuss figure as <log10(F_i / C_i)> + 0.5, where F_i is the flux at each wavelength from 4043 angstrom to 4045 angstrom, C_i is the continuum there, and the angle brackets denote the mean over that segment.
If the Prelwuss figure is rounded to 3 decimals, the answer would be 0.493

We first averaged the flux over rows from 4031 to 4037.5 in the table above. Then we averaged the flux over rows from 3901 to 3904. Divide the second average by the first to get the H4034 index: 0.99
